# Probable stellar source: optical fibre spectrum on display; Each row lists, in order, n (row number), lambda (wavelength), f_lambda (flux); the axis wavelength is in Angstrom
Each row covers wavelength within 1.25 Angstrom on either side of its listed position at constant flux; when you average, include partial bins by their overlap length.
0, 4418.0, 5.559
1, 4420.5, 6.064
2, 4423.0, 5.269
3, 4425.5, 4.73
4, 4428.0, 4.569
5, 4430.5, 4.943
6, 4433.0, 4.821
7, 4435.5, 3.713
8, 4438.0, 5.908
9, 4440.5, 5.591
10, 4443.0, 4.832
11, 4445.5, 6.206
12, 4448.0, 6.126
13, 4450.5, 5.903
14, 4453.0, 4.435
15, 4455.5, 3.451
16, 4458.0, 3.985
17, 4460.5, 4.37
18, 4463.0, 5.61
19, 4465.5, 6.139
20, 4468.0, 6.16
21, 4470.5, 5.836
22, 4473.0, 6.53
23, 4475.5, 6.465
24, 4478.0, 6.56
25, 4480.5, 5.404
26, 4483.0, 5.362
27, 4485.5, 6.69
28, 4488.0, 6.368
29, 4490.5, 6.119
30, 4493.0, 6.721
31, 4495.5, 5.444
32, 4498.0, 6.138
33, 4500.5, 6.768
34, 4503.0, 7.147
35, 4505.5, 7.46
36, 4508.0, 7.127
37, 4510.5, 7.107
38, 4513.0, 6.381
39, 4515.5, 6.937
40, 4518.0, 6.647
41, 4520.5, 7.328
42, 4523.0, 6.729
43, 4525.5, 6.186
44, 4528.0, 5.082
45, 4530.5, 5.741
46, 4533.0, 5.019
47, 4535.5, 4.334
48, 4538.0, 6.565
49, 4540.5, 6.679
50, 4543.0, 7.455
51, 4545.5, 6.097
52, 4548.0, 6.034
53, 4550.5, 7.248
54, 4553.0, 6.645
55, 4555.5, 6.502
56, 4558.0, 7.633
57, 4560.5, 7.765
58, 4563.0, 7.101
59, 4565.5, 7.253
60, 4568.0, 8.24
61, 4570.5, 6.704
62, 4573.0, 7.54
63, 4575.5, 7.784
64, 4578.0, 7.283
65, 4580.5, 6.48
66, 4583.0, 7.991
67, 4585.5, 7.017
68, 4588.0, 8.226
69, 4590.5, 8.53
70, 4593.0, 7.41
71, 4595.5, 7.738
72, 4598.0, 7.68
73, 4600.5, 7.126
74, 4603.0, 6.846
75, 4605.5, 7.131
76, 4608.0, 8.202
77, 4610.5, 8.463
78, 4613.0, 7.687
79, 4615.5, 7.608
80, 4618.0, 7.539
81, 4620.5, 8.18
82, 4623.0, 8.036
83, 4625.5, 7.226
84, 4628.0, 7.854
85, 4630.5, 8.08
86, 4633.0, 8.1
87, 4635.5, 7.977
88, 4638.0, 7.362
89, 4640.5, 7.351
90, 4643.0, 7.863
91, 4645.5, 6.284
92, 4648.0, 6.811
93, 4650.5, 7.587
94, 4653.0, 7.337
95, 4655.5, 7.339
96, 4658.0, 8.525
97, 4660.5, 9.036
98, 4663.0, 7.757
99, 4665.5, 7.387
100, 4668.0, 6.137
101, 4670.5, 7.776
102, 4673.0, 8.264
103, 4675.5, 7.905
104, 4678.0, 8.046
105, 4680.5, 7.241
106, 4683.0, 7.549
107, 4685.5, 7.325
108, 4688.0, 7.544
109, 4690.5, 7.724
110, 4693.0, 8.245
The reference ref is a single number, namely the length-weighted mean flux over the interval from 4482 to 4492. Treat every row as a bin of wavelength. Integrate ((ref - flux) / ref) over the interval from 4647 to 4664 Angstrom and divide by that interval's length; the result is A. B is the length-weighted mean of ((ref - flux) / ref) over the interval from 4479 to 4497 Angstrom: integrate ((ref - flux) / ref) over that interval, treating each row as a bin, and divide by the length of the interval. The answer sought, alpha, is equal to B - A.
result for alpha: 0.29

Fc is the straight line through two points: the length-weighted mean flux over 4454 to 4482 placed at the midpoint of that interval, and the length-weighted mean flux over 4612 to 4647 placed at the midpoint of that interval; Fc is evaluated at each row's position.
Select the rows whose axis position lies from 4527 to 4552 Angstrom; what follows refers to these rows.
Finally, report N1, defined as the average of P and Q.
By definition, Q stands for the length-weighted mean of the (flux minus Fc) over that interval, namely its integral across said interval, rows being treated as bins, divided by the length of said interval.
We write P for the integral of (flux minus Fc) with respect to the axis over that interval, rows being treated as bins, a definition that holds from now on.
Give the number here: -5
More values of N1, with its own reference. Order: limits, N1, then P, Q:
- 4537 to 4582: 8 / 16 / 0.4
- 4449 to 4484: 0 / -1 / 0.0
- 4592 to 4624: 5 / 10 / 0.3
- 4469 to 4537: 11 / 22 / 0.3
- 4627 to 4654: -4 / -8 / -0.3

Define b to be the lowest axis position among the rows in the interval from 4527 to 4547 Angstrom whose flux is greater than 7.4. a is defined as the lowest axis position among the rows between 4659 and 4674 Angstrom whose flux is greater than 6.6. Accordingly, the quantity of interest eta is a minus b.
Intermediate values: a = 4660.5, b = 4543.0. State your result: 117.5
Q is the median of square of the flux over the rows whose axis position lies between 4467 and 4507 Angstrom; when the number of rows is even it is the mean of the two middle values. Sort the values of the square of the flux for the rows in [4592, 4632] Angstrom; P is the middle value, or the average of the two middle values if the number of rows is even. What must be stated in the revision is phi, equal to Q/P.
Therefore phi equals 0.70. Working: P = 59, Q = 41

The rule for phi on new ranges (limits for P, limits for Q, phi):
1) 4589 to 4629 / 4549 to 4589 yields 0.89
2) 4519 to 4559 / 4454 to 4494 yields 0.88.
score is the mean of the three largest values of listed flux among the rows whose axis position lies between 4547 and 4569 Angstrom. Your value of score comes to 7.9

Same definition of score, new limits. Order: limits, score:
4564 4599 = 8.3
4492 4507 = 7.1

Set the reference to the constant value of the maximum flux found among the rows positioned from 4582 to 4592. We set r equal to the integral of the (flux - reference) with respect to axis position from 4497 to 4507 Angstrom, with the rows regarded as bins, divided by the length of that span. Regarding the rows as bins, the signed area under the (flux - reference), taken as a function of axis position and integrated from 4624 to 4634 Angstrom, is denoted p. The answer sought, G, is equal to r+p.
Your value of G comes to -8.8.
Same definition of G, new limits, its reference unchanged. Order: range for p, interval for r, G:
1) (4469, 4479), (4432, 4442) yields -25.4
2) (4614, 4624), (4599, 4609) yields -8.2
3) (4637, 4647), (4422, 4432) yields -17.0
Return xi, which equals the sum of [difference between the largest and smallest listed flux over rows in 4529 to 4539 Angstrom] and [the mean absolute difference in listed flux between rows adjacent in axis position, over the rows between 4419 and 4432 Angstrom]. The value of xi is 2.7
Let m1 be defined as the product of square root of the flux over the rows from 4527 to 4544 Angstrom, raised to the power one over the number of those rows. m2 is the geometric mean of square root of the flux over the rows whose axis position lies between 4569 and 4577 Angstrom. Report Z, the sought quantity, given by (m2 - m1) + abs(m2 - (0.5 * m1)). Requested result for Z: 1.82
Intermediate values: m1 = 2.40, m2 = 2.71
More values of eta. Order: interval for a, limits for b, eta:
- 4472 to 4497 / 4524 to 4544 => -57.5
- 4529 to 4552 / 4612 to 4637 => -72.5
